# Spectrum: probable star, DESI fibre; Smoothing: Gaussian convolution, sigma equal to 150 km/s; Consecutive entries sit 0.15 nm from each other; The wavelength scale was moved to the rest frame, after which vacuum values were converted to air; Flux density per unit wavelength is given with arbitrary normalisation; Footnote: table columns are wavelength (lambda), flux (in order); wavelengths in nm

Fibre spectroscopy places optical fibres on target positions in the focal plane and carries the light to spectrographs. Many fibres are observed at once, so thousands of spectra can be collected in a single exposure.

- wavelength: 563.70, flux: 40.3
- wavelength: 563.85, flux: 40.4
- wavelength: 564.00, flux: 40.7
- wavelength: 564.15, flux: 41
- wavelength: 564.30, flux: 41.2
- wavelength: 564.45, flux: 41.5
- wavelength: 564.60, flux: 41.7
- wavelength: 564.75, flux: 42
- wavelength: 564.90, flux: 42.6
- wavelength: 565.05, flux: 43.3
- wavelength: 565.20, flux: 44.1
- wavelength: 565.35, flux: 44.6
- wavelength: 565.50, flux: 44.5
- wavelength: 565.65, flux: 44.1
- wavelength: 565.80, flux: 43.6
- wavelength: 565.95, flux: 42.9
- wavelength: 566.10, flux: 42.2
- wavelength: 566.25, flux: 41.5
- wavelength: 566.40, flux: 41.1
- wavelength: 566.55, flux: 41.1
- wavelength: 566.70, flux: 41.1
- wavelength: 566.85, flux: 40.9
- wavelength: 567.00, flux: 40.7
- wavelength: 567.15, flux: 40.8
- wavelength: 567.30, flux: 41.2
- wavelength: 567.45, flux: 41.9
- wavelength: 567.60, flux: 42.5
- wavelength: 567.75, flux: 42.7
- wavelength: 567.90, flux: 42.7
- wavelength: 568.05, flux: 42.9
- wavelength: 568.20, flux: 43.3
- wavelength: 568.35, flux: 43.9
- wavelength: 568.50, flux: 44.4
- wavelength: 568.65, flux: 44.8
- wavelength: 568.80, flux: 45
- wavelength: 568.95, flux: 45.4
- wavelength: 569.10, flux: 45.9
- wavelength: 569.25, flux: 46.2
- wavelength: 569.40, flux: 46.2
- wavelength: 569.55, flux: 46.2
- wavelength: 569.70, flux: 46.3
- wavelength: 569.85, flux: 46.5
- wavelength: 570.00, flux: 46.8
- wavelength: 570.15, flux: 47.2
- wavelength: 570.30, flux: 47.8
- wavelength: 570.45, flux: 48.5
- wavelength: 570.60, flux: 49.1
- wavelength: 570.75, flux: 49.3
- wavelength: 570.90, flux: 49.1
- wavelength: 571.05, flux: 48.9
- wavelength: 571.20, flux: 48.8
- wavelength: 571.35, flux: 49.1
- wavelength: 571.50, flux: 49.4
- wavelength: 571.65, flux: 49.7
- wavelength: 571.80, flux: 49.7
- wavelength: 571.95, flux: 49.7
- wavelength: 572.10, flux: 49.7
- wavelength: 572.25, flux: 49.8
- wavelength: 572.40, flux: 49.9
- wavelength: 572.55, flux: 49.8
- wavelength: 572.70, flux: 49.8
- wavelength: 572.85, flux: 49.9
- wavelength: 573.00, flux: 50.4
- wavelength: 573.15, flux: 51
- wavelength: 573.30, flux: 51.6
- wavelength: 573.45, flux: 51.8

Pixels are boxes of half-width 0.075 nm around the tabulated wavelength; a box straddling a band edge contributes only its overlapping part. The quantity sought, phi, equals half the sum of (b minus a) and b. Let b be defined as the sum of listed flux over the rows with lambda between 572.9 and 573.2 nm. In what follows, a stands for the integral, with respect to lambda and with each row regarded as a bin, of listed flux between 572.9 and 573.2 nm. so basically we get 94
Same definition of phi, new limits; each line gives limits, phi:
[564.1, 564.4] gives 76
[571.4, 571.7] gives 92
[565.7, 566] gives 80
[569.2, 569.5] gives 85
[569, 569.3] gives 85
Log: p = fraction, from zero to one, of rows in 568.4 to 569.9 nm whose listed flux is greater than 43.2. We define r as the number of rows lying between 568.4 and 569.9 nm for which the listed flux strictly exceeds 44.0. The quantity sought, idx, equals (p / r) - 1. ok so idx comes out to -0.90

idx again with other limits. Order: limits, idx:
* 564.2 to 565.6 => -0.85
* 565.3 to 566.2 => -0.78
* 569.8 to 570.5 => -0.80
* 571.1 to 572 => -0.83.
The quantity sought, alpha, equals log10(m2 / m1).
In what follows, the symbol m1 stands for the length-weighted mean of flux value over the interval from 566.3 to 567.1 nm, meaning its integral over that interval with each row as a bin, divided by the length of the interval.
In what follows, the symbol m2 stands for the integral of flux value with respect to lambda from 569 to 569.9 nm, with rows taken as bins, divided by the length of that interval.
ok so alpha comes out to 0.052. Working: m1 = 41.0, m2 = 46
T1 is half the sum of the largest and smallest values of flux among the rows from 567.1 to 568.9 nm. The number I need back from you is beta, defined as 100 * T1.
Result 4290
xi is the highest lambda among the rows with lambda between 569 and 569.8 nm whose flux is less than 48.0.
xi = 569.70 nm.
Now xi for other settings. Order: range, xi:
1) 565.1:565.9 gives 565.80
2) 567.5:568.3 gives 568.20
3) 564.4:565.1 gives 565.05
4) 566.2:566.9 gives 566.85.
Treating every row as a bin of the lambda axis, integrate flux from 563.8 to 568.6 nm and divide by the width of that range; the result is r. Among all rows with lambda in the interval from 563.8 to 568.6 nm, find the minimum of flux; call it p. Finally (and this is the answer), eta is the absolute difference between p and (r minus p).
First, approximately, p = 40.4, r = 42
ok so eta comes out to 38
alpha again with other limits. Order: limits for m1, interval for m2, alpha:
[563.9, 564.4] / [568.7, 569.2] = 0.045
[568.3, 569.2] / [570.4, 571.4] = 0.037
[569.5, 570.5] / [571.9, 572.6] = 0.025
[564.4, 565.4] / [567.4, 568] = -0.003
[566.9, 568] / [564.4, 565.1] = 0.004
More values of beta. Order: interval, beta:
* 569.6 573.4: 4895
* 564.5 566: 4315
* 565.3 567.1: 4265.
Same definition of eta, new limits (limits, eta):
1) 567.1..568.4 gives 39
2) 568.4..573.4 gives 41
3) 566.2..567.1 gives 40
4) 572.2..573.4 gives 49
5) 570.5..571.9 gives 48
